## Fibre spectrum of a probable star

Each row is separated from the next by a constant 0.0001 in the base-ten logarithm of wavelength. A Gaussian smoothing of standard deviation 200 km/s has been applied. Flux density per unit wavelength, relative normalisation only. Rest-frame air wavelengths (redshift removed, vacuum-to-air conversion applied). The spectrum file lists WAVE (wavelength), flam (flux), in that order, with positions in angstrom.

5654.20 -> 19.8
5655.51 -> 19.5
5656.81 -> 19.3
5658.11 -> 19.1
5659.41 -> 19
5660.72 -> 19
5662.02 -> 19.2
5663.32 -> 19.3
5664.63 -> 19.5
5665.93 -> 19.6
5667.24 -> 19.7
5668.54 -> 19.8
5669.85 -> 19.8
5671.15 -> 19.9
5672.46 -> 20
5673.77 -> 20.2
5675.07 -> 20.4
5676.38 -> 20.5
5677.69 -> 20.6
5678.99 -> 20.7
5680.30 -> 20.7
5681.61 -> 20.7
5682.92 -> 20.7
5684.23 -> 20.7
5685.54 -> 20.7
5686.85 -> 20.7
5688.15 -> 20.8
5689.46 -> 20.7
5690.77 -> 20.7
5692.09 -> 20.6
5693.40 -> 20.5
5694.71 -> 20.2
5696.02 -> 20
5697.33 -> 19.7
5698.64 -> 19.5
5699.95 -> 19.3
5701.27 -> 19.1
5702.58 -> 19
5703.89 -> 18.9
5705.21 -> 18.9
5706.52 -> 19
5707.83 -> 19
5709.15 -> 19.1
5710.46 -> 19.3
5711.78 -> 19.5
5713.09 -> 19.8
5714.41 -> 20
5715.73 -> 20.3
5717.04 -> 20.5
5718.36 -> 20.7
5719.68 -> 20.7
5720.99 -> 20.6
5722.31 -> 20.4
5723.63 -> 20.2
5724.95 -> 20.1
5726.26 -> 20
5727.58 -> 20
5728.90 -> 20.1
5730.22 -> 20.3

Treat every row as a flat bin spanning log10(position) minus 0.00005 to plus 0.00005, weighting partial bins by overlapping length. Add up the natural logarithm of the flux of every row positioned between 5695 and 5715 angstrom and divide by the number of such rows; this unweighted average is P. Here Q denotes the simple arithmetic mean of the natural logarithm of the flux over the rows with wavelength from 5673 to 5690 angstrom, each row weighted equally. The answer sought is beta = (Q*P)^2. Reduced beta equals 80.4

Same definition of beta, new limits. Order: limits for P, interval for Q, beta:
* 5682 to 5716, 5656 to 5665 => 78.0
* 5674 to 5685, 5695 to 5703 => 80.6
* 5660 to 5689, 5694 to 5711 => 79.0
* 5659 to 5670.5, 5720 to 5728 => 79.6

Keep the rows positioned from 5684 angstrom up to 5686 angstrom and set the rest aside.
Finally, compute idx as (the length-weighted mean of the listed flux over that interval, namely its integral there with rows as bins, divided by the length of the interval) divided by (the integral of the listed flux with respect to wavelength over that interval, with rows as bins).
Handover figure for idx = 0.50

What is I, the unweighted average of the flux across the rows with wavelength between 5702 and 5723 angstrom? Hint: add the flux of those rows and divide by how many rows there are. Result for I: 19.7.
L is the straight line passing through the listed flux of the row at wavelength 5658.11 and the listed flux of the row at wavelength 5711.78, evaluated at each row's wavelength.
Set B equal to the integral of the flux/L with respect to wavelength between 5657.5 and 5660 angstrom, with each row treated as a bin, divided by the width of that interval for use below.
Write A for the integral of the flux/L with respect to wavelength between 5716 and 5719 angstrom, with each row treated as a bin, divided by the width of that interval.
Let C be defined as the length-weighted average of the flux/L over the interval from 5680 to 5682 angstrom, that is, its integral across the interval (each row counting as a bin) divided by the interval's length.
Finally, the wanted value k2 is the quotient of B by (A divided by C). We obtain 1.02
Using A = 1.05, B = 1.00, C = 1.07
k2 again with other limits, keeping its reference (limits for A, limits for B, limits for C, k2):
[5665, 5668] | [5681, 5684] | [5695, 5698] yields 1.07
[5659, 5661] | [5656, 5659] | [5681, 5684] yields 1.09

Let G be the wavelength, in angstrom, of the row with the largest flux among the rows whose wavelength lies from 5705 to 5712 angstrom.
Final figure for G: 5711.78 angstrom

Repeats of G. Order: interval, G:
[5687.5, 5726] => 5688.15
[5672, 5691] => 5688.15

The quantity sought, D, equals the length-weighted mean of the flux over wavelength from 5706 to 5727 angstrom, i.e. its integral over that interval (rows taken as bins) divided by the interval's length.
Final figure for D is 20.0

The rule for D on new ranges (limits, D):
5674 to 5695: 20.6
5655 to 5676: 19.6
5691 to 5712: 19.5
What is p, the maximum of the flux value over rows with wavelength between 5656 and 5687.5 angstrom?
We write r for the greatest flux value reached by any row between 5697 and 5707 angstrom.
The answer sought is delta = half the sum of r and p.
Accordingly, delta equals 20.2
